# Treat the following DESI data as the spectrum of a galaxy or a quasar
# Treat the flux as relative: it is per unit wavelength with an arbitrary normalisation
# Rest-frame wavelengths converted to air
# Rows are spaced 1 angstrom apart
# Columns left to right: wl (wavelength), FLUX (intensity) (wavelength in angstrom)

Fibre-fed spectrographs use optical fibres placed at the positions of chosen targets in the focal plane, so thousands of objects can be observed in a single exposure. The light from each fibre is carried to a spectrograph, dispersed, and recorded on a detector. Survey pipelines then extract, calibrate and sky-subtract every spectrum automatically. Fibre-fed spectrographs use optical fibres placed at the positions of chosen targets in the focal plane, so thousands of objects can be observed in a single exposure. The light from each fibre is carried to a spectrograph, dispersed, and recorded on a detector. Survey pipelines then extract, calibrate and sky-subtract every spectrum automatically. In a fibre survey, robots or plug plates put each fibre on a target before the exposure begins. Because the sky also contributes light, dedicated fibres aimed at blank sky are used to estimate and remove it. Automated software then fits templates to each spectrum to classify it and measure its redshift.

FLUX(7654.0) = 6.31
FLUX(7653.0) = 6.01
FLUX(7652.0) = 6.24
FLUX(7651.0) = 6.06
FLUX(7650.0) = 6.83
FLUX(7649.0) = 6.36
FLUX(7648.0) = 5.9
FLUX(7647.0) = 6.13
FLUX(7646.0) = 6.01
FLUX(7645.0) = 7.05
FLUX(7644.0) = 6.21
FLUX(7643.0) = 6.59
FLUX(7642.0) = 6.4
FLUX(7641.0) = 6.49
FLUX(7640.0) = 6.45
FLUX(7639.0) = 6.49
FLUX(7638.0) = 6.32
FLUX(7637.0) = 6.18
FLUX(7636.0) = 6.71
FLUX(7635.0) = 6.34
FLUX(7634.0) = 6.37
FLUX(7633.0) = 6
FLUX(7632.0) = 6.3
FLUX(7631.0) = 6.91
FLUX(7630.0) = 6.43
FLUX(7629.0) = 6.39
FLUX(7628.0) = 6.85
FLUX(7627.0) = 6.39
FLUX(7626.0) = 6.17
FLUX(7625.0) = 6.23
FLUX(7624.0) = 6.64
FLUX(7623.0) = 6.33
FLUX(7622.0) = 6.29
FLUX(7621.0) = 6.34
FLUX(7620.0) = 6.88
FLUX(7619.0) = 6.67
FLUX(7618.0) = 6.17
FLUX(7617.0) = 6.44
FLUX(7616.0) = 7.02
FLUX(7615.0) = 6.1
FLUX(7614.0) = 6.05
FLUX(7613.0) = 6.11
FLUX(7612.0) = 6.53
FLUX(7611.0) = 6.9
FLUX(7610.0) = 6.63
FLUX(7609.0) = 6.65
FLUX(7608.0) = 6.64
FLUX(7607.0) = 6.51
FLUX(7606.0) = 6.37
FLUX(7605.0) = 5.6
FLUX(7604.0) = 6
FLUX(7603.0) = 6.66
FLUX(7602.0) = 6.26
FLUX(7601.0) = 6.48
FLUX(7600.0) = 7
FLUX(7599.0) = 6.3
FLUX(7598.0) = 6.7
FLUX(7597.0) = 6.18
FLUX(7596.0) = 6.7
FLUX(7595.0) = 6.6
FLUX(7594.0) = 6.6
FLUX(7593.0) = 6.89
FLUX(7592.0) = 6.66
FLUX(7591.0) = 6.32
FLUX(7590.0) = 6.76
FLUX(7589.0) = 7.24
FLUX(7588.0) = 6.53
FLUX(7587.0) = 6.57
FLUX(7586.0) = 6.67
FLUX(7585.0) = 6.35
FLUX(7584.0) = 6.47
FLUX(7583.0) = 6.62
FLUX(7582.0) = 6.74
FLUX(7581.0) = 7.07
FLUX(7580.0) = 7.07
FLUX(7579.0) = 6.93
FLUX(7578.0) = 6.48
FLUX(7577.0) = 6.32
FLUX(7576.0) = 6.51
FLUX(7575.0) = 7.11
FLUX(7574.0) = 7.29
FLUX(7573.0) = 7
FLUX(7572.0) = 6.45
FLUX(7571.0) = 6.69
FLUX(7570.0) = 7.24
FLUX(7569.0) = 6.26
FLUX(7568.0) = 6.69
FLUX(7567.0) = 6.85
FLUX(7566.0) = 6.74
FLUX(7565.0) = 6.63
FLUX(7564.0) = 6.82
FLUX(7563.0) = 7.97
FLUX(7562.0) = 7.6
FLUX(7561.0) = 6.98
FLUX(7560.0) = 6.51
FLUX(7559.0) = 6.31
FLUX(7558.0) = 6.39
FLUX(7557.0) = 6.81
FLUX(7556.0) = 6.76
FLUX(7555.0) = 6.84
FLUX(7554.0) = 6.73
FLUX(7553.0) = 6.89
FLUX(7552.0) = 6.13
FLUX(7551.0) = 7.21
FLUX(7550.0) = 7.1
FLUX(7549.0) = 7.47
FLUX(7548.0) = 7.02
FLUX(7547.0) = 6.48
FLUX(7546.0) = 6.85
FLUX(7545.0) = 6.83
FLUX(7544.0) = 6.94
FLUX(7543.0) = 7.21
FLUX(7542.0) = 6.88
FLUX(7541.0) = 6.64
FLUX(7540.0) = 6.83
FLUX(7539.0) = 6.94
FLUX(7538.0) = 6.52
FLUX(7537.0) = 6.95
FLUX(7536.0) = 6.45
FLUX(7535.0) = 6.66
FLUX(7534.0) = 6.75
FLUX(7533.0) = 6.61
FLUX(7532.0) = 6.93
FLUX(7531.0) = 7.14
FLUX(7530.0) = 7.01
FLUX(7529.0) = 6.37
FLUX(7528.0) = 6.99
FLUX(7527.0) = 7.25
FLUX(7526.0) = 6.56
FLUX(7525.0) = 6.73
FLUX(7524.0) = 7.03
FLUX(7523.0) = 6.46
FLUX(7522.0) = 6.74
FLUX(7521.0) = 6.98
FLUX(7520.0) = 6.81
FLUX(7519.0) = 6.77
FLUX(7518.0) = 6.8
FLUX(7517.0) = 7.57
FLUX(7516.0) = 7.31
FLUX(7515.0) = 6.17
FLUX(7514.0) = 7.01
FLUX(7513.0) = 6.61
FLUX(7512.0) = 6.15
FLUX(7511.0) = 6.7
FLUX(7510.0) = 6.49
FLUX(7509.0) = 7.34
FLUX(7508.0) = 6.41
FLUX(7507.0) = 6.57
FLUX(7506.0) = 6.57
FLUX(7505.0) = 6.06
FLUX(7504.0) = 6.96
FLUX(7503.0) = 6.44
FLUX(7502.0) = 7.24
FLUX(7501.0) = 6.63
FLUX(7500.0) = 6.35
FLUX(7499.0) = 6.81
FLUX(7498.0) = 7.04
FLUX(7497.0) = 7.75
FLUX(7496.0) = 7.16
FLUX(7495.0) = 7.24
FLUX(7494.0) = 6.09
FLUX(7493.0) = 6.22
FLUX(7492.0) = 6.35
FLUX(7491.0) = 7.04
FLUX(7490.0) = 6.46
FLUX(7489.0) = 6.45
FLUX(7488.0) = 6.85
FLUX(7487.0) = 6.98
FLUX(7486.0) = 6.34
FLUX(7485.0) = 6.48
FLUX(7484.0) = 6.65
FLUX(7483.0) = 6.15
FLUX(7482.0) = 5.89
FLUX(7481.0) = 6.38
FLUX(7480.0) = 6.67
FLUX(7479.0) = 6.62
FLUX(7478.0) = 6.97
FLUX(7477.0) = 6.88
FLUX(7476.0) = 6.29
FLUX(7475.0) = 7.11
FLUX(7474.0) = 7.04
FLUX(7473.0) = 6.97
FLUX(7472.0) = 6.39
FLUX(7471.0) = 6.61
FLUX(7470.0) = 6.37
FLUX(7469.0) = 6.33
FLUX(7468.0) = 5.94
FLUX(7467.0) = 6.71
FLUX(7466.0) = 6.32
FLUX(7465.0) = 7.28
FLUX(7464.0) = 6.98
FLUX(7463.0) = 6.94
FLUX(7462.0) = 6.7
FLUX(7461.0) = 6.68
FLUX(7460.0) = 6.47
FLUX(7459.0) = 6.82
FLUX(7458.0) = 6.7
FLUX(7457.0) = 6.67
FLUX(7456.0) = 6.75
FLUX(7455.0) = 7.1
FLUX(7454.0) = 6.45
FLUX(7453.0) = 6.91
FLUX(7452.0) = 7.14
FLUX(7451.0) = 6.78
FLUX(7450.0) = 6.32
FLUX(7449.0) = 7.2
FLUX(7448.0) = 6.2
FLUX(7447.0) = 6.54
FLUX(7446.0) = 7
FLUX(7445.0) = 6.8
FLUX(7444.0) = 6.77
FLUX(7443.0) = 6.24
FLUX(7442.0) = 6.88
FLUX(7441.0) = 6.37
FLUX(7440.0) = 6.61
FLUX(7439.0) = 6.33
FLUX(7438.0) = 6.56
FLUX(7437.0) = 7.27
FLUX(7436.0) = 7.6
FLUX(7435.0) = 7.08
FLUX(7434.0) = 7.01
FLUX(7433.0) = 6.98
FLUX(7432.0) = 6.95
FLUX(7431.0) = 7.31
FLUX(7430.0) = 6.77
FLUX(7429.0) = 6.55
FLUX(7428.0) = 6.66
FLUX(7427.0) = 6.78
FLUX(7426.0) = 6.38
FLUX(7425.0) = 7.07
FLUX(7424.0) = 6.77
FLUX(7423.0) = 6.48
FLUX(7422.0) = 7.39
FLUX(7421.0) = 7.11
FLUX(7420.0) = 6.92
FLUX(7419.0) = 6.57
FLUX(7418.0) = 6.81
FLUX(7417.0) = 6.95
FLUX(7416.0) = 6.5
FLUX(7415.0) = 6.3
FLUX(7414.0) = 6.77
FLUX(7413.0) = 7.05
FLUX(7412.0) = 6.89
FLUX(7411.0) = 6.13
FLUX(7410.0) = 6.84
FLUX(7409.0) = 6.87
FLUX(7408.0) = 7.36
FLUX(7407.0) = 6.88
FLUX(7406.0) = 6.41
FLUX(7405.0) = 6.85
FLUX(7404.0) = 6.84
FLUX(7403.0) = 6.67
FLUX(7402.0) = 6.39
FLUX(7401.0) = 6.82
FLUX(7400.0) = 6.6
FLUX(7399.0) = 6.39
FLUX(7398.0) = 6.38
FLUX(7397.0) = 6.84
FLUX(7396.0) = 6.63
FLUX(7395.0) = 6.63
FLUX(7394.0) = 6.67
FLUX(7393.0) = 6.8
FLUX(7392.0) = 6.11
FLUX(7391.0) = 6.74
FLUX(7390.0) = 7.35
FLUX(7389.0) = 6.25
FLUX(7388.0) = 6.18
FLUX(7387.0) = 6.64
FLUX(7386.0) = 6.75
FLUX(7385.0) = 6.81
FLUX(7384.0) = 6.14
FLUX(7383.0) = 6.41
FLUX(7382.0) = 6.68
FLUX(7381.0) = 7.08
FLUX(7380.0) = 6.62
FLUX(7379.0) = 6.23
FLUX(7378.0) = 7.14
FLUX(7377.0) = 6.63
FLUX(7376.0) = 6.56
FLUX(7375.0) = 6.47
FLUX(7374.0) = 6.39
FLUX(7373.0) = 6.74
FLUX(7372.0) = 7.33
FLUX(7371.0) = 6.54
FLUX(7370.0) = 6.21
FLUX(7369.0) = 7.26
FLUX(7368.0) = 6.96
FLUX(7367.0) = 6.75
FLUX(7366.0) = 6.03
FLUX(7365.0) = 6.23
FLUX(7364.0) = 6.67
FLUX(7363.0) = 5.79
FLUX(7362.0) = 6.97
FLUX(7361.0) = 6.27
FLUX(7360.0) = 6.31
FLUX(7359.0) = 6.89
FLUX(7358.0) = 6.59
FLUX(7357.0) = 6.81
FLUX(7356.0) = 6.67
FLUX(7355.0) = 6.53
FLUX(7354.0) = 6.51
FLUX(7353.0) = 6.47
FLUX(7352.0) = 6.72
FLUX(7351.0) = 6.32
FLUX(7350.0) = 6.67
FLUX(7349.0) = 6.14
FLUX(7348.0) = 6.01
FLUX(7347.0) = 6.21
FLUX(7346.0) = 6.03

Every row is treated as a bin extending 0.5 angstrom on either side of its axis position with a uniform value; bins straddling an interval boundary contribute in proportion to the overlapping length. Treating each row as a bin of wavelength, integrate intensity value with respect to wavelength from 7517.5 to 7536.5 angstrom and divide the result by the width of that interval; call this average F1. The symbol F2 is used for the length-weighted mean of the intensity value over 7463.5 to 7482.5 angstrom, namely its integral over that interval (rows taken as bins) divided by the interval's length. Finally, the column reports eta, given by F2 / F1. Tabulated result 0.97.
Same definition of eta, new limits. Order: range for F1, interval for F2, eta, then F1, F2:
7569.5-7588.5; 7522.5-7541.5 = 1.01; 6.74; 6.78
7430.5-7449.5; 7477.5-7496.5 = 0.96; 6.83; 6.58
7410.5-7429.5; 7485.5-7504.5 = 1.00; 6.74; 6.76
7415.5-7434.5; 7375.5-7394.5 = 0.97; 6.84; 6.62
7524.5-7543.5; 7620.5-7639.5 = 0.94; 6.81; 6.40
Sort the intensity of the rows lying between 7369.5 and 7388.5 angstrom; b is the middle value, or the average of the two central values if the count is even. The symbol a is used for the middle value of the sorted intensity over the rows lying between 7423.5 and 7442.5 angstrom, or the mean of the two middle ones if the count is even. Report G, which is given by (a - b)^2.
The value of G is 0.03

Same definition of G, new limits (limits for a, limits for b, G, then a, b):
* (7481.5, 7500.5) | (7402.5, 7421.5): 0.13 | 6.48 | 6.84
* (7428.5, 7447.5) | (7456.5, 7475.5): 0.01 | 6.80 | 6.70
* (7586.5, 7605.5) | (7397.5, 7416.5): 0.03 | 6.60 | 6.77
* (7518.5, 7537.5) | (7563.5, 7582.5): 0.00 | 6.77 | 6.74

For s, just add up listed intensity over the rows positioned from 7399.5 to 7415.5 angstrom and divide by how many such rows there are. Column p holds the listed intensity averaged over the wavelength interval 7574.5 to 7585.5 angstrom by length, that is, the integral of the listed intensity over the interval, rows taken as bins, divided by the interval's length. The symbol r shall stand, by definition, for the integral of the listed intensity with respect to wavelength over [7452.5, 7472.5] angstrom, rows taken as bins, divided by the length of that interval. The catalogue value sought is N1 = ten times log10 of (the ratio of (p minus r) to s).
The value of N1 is -22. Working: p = 6.70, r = 6.66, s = 6.73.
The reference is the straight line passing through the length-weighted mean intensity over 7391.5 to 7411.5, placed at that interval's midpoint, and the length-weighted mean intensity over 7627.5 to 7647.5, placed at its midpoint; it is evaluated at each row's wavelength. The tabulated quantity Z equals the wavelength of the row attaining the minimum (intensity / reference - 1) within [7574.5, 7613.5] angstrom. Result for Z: 7605.0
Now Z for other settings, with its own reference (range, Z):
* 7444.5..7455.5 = 7448.0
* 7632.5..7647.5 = 7633.0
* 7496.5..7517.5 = 7505.0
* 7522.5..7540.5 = 7529.0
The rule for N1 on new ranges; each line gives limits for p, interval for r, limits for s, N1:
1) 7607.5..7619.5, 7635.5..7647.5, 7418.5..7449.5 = -20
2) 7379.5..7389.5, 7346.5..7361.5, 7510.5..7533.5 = -19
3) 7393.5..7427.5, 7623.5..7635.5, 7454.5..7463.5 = -13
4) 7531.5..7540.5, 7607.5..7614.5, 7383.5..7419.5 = -15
